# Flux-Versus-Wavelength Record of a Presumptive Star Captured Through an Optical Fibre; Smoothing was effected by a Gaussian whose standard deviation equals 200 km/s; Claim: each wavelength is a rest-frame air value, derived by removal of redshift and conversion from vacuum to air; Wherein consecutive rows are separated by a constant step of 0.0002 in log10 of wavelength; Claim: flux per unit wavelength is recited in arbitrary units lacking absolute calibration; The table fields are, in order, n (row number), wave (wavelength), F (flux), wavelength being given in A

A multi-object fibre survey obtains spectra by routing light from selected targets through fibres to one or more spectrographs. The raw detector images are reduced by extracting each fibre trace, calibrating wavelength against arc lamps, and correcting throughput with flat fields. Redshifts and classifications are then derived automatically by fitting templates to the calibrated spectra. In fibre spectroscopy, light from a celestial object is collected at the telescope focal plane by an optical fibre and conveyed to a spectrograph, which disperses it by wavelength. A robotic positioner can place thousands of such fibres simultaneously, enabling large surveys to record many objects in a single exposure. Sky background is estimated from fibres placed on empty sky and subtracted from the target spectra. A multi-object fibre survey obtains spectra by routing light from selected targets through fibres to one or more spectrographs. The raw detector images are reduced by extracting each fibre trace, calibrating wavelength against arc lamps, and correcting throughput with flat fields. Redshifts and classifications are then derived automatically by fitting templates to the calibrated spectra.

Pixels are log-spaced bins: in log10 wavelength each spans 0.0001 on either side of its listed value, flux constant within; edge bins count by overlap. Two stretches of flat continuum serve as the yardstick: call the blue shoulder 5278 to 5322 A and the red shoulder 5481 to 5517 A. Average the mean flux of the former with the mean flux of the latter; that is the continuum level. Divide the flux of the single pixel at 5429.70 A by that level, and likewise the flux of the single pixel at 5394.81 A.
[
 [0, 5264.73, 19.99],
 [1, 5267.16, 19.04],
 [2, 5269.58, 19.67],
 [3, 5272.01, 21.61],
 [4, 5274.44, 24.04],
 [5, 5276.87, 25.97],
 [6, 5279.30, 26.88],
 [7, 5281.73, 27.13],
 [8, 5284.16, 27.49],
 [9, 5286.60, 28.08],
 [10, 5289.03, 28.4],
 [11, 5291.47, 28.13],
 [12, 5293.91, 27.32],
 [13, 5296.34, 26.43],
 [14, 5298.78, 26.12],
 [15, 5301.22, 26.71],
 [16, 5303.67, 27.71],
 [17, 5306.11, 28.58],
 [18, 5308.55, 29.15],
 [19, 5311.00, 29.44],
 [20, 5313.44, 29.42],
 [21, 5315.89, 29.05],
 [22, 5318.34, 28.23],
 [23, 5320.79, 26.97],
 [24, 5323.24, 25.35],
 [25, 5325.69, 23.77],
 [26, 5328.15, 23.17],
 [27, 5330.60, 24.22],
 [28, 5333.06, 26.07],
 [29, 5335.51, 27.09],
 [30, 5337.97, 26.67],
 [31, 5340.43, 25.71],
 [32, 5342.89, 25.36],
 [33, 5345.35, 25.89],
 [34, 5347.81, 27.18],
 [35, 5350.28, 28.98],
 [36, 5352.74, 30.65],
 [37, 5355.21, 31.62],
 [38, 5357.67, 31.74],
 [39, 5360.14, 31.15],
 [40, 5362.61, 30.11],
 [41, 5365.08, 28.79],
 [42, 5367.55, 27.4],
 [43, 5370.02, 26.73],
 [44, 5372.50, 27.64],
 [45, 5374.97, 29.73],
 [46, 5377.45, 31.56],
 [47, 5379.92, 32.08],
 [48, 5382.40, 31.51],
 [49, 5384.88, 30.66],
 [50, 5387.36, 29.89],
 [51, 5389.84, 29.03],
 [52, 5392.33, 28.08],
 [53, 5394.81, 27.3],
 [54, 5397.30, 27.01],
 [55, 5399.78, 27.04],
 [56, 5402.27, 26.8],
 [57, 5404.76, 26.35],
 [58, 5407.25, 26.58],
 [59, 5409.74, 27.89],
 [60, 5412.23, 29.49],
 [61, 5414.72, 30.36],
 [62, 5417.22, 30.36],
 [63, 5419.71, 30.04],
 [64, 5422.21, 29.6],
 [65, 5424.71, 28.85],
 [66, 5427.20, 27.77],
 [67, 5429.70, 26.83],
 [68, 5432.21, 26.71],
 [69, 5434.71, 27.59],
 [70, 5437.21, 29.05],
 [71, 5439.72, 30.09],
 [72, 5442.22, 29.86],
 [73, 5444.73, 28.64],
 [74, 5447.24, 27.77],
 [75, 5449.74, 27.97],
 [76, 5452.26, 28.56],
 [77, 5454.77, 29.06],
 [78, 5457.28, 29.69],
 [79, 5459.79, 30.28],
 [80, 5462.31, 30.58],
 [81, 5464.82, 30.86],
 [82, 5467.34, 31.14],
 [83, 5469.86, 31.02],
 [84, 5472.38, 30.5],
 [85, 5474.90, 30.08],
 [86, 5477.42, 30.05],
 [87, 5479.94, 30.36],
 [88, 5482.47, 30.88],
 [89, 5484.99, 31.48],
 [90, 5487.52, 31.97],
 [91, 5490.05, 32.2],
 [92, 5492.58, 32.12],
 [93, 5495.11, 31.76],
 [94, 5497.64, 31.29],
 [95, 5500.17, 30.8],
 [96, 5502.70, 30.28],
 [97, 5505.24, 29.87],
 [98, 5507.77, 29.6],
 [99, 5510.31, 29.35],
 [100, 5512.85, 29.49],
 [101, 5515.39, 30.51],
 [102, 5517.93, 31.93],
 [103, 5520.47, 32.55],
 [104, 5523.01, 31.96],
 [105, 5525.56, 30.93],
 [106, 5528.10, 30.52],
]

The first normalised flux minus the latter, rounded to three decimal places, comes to -0.016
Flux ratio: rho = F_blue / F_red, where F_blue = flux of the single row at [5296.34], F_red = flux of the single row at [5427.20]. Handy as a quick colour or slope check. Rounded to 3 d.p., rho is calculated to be 0.952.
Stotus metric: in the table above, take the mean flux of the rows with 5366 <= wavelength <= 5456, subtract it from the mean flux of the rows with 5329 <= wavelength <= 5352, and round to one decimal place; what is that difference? -2.3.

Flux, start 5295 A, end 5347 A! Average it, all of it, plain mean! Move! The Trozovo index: 26.7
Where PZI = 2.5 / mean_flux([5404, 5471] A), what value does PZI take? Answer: 0.0862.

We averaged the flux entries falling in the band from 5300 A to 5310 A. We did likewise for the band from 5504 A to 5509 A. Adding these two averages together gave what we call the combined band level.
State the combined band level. 57.8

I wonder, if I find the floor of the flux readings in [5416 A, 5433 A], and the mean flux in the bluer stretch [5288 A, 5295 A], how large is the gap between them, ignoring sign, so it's 1.2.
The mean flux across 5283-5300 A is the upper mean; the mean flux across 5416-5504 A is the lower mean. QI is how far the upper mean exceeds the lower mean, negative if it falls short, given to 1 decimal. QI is -2.5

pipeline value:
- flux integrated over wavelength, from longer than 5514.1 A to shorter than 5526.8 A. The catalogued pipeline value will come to 401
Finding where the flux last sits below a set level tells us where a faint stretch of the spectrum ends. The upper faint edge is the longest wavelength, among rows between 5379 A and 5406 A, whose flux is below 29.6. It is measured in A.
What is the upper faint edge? 5404.76 A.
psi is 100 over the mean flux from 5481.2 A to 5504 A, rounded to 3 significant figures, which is 3.18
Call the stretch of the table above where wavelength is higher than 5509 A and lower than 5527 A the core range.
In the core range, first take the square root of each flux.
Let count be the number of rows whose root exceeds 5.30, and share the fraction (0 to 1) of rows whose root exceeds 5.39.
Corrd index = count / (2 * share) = 3.5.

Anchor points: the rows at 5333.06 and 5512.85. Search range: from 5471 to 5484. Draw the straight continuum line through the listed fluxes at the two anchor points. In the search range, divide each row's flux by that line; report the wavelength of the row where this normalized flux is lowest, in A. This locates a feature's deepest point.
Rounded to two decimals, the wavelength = 5477.42 A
